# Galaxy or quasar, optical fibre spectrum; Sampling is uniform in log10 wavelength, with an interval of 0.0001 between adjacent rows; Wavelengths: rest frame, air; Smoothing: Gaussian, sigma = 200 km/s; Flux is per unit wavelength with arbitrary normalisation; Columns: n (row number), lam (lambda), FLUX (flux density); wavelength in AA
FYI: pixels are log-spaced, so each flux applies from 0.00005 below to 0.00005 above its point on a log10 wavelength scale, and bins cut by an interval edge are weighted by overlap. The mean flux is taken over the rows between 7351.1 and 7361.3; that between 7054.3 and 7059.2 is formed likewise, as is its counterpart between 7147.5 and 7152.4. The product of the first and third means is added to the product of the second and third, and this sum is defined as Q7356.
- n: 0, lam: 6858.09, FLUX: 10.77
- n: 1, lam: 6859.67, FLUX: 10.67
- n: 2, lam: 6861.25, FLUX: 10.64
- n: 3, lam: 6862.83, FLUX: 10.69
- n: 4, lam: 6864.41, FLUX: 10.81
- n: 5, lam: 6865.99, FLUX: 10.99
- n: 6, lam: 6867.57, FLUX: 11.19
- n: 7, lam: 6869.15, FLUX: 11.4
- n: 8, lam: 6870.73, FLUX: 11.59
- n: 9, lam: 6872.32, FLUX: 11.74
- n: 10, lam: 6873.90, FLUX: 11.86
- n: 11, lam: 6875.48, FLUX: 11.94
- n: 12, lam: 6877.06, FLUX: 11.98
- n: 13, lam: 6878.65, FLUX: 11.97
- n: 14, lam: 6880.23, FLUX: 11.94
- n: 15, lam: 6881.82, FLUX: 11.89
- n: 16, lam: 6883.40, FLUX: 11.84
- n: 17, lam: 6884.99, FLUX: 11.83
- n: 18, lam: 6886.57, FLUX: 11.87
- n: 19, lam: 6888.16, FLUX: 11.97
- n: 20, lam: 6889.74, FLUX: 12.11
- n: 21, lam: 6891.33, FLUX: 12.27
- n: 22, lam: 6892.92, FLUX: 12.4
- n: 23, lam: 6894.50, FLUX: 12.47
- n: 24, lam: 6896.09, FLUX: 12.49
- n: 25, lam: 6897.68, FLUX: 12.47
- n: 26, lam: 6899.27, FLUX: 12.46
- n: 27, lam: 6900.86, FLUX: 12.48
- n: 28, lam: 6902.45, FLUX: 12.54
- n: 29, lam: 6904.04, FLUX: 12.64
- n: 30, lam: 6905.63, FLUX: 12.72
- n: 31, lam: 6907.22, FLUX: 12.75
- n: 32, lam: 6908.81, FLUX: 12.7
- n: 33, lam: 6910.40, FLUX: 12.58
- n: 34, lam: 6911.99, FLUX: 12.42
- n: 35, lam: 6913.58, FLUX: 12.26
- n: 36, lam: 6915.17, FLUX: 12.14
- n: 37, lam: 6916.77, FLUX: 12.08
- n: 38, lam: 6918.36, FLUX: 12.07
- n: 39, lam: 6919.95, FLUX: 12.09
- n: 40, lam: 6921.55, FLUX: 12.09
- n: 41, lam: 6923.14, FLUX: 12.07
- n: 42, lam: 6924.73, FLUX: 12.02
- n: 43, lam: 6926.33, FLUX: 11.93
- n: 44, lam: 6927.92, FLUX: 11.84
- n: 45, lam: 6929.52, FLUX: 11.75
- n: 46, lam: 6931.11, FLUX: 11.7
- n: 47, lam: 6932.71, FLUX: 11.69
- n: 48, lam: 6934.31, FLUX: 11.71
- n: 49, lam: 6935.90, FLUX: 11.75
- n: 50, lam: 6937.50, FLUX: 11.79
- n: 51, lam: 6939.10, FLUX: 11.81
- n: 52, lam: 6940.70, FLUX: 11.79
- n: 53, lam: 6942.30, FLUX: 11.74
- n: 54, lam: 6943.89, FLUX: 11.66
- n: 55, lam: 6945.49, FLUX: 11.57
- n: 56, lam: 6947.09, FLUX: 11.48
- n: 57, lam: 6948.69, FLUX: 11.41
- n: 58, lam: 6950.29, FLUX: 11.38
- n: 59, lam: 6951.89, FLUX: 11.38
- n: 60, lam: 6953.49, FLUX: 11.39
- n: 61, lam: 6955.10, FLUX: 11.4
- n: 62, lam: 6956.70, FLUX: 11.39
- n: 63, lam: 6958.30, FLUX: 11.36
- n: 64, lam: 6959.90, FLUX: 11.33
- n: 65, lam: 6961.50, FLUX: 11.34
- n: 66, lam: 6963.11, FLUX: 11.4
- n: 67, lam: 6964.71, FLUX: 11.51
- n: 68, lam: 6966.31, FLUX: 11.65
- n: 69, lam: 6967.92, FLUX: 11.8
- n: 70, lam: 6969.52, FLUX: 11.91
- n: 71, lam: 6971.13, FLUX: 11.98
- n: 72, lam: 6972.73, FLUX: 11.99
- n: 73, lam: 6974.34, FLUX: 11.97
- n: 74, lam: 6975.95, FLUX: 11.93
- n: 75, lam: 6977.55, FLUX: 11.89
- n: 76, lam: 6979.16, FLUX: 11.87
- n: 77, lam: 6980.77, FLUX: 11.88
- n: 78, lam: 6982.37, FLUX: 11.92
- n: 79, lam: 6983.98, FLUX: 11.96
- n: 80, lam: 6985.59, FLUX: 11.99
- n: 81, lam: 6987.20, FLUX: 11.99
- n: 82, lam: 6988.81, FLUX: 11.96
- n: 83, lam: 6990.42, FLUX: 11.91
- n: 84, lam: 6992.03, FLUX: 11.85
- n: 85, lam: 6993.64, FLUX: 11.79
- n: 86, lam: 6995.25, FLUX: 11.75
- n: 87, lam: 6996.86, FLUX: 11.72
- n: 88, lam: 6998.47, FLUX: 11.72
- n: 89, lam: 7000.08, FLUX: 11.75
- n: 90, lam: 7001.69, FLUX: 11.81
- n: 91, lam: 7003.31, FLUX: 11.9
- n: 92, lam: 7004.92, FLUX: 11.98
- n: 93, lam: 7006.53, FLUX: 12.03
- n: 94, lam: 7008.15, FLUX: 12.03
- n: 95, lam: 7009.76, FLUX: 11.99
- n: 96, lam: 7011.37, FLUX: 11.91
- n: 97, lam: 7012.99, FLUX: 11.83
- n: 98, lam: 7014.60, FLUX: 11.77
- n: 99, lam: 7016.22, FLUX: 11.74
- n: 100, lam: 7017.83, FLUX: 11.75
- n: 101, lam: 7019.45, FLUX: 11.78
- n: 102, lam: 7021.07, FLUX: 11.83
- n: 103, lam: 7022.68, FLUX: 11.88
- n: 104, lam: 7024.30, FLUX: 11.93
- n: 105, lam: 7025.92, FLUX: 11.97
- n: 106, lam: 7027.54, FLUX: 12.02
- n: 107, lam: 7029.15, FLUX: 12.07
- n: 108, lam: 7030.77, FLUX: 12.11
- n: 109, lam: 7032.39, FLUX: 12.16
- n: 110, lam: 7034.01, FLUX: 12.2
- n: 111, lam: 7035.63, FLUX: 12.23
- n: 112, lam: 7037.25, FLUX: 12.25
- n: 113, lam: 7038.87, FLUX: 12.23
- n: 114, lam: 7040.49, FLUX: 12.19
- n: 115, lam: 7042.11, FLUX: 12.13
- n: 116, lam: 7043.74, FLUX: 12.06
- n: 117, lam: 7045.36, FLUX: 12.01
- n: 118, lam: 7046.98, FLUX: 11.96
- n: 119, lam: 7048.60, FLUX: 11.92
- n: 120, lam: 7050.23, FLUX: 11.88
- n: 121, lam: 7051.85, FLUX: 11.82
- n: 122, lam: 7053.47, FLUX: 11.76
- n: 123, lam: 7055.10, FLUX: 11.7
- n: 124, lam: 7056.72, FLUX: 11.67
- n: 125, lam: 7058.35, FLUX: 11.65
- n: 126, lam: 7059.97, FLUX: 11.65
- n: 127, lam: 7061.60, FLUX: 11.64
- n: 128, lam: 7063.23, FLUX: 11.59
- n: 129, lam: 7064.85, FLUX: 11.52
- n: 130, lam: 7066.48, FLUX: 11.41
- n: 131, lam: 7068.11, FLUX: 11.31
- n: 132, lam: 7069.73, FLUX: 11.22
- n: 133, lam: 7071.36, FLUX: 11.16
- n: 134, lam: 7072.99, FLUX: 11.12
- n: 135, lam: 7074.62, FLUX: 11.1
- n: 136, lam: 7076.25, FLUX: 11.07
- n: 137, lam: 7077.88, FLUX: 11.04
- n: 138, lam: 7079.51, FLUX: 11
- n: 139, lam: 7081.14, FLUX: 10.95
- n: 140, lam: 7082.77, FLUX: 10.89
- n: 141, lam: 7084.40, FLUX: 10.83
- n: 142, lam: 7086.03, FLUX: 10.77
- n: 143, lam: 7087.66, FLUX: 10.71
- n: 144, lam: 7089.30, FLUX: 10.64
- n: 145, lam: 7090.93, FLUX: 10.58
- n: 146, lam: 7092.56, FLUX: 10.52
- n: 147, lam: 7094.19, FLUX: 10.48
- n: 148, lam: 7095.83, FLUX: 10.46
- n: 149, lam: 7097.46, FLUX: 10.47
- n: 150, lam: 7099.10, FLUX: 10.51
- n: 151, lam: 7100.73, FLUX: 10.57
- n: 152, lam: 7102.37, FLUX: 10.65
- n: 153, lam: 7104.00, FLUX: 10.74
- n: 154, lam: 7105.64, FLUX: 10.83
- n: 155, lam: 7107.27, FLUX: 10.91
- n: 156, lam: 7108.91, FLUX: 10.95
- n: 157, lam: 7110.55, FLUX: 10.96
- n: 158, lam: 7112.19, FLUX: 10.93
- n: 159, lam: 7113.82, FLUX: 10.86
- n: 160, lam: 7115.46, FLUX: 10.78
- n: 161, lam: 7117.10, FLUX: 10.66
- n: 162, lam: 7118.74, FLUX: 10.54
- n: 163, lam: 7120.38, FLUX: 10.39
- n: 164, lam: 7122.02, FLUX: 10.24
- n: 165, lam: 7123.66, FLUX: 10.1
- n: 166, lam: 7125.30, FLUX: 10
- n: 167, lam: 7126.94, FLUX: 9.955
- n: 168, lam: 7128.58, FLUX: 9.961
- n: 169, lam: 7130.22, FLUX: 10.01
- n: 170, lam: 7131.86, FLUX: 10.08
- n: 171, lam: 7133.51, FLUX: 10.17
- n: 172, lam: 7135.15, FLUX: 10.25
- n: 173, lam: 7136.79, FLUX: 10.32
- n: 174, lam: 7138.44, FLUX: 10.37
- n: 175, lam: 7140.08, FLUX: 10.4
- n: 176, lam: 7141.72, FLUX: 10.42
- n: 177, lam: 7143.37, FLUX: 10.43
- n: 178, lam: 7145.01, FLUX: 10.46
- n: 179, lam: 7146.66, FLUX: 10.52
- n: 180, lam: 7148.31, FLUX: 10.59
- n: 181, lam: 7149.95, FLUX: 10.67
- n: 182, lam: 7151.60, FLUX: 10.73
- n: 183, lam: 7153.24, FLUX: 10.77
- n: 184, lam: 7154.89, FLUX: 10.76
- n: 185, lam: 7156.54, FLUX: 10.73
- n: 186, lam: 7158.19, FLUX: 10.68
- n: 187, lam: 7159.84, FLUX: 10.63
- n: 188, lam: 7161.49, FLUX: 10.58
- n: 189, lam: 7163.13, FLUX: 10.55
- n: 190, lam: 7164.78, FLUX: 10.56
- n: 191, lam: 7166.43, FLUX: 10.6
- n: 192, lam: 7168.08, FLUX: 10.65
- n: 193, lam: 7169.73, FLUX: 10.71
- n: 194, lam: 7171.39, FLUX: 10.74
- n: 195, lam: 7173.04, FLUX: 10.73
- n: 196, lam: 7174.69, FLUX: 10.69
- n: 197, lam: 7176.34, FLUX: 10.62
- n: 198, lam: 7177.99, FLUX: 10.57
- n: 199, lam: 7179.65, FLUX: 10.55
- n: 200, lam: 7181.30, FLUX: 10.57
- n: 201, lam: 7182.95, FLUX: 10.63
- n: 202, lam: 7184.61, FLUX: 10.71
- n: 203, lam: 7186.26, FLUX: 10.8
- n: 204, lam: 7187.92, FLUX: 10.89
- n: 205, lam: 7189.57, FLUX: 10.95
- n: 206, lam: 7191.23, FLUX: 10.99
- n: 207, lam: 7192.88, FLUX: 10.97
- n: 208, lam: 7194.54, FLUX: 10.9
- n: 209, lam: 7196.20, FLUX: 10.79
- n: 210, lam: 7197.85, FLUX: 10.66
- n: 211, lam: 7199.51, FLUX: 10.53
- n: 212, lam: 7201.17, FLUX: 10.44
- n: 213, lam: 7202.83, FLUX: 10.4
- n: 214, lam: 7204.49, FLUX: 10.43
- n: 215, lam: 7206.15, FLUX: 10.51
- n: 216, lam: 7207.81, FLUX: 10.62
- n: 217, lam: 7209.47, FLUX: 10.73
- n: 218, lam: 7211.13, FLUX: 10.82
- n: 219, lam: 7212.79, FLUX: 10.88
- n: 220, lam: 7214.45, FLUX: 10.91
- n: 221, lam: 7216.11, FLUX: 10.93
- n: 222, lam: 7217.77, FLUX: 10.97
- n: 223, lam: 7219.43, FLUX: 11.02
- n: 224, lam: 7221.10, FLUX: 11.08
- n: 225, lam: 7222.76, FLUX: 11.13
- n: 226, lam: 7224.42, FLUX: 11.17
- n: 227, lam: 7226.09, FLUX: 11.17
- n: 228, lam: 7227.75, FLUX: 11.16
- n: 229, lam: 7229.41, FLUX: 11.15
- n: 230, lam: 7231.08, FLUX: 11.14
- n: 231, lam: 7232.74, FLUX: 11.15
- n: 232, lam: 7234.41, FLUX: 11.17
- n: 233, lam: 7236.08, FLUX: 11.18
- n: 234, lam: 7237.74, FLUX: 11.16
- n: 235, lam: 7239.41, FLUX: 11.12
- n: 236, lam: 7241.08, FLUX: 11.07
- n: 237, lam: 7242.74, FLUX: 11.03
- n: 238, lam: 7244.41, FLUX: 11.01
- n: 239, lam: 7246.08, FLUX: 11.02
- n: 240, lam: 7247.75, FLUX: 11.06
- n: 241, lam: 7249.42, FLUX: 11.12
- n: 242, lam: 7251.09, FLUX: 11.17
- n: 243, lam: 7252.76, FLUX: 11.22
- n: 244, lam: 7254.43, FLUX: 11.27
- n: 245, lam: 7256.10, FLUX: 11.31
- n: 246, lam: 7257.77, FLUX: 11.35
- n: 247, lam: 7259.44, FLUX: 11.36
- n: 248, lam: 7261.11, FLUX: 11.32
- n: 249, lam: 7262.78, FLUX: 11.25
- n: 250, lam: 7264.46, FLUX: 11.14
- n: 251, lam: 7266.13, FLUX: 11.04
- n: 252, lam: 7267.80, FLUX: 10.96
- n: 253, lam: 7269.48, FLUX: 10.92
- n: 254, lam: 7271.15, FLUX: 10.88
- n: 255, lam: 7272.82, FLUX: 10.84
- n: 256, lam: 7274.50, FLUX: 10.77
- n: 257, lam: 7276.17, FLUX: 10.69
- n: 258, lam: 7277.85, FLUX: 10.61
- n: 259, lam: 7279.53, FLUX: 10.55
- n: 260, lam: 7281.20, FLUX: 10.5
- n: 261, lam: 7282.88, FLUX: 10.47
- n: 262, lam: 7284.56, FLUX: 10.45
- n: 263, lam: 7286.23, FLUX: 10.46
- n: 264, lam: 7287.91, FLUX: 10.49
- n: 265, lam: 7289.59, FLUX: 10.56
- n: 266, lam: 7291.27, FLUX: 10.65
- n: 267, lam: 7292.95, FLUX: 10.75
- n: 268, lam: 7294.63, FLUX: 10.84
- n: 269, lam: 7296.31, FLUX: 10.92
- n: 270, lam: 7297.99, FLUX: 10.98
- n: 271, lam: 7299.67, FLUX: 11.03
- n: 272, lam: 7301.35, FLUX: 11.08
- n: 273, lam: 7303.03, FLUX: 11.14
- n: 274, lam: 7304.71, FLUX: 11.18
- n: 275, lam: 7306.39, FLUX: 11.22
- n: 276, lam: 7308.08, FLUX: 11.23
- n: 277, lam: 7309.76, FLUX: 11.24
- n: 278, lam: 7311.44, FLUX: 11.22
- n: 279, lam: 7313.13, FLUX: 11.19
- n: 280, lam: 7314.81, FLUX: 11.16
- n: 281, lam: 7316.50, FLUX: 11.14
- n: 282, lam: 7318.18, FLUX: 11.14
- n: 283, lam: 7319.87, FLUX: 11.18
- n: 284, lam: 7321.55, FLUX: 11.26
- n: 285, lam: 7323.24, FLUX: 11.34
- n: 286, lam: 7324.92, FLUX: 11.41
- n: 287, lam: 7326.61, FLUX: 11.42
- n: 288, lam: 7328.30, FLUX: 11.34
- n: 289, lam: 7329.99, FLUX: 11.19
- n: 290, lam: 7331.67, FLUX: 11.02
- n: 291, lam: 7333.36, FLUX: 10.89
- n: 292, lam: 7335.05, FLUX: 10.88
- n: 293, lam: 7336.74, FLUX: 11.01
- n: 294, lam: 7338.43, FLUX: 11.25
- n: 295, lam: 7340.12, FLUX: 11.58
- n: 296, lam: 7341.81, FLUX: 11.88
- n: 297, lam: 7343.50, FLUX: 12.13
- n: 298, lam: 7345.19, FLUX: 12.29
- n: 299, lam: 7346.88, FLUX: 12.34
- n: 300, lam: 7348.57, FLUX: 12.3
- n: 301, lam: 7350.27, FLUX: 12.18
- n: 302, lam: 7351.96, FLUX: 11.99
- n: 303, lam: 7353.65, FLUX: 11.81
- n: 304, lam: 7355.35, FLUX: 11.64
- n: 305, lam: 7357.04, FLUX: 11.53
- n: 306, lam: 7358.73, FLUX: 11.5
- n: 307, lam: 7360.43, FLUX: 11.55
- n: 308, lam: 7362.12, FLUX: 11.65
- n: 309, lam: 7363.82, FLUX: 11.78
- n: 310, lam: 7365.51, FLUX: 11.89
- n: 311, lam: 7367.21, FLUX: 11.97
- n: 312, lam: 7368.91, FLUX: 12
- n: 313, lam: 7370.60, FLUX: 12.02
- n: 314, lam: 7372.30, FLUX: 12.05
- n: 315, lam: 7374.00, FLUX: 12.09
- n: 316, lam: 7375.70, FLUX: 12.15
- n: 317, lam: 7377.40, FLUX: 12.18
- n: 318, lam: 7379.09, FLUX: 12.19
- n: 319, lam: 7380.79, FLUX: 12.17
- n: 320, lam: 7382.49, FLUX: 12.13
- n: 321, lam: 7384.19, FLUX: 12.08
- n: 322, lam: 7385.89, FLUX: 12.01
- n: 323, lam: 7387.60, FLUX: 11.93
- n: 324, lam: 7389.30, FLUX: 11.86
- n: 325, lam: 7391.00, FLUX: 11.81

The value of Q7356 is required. 249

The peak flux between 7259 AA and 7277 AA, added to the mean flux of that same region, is 22.4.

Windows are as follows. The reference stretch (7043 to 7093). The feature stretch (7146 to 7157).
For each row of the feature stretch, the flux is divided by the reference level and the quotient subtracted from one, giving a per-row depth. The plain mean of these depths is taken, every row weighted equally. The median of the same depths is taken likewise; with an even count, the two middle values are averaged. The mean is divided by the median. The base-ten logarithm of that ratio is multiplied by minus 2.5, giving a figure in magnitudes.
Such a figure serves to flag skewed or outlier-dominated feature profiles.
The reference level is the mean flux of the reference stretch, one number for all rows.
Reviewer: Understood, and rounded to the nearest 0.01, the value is -0.08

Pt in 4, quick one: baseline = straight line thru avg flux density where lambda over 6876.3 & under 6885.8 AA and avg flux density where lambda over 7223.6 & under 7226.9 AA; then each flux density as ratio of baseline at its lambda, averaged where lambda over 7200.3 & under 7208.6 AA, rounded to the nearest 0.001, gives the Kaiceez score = 0.935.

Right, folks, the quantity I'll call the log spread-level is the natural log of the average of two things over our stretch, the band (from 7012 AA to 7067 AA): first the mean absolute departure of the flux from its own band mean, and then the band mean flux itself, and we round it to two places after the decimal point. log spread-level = 1.80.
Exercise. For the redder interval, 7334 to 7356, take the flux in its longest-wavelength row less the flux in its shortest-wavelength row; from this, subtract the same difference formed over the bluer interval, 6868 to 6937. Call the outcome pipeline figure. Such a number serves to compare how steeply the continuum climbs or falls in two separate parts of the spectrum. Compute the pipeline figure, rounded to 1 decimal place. 0.4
